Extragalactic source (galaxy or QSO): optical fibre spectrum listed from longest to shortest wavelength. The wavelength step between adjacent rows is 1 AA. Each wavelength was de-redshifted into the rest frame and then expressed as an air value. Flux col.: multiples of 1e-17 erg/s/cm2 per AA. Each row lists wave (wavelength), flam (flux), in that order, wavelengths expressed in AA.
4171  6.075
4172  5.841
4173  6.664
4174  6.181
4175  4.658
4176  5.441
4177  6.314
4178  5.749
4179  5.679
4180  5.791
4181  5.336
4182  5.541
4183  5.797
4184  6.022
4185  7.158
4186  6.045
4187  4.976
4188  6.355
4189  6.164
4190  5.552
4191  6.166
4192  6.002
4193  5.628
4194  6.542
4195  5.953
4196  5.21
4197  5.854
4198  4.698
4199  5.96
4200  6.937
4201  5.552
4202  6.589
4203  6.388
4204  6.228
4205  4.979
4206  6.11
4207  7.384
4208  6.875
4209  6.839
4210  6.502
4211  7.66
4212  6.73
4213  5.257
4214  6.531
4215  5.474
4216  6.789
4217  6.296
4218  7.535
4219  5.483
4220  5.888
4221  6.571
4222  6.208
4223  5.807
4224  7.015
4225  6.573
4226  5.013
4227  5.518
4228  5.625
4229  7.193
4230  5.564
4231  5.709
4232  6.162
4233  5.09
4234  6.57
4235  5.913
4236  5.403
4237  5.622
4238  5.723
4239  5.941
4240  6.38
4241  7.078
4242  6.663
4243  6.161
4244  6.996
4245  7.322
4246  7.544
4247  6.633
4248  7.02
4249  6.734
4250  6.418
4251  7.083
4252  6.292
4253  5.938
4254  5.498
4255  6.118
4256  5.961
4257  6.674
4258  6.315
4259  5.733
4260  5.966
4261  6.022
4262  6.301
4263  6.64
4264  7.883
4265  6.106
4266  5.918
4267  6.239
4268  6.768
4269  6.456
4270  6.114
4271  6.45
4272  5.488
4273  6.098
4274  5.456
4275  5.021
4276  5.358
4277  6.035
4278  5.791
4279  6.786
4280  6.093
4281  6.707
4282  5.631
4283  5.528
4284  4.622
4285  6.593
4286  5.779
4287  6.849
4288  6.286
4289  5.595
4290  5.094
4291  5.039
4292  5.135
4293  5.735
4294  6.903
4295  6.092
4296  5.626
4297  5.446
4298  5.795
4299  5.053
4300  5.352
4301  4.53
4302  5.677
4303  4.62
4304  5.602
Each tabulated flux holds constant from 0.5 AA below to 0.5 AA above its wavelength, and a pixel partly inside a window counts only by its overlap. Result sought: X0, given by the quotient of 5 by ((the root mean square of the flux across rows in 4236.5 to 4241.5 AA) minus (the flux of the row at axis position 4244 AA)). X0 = -6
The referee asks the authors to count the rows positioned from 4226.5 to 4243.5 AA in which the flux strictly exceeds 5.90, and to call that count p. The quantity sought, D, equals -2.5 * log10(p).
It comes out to -2.4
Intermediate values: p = 9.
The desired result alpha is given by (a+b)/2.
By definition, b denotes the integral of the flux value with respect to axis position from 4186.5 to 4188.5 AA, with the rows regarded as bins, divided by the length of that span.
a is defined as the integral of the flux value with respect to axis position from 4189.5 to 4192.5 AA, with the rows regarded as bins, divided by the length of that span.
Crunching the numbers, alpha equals 5.79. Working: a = 5.9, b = 5.7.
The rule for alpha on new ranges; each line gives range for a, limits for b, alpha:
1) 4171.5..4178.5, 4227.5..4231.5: 5.93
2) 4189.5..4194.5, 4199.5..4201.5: 6.11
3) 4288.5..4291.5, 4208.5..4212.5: 6.09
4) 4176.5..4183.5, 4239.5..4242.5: 6.23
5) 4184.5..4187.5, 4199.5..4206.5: 6.09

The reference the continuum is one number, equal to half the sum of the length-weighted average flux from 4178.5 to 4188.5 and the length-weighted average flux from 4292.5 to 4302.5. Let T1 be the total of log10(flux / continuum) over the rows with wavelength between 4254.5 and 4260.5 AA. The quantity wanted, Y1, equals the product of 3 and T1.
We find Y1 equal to 0.5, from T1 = 0.2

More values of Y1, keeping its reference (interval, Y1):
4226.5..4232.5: 0.3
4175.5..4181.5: 0.0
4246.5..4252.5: 1.2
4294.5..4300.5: -0.3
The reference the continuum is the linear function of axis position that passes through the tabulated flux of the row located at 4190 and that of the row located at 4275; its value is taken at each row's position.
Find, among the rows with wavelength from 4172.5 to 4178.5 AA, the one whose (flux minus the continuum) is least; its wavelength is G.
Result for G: 4175 AA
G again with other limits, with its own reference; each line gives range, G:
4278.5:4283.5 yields 4283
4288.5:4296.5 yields 4291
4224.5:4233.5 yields 4226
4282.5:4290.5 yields 4284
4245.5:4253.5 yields 4253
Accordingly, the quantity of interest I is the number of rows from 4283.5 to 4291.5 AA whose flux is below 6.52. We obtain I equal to 6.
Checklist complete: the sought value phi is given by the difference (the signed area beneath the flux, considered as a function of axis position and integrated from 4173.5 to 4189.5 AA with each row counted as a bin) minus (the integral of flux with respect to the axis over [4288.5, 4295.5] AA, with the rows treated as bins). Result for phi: 54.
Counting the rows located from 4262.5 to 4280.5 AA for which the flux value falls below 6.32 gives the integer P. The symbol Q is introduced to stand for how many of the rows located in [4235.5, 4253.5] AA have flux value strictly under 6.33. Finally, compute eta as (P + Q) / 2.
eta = 9.5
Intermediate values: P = 12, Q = 7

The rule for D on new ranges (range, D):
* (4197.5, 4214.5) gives -2.8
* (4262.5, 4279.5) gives -2.7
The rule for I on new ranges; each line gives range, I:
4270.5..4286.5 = 13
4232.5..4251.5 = 9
